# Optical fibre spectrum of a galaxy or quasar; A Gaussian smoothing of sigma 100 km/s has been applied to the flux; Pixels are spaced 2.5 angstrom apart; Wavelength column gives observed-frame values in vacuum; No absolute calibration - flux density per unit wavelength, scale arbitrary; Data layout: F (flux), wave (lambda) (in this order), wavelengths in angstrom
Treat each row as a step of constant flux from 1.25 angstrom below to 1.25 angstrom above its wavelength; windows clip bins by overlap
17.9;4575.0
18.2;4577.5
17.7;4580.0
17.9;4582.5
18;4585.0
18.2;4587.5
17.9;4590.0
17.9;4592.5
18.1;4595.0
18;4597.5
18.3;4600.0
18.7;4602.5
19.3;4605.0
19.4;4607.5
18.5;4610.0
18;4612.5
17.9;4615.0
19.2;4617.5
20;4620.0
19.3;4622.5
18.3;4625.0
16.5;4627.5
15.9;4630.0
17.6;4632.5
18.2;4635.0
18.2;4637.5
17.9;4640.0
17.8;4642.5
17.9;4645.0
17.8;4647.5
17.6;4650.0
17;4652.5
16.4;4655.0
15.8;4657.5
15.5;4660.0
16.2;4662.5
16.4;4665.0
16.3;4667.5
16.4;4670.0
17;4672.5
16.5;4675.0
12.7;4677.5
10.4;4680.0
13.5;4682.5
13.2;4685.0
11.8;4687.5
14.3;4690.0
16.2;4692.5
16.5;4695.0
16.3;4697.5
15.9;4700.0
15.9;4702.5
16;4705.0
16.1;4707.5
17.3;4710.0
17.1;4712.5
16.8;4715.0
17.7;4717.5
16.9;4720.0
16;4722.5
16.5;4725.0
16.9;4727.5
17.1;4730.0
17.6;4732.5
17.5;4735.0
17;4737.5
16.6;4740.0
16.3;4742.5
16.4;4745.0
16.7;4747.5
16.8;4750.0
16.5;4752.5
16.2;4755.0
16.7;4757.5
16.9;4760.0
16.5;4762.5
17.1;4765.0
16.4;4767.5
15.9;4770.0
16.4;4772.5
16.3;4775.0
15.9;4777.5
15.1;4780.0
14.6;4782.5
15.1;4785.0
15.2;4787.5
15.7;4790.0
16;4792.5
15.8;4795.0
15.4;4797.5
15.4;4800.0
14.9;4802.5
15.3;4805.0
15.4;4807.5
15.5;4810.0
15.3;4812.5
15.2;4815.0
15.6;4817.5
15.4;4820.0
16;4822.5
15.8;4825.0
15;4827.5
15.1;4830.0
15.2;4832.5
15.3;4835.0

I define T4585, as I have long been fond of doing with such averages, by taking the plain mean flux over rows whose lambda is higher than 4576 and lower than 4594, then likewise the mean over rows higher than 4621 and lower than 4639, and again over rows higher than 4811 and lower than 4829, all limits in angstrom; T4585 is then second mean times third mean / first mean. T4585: 15.3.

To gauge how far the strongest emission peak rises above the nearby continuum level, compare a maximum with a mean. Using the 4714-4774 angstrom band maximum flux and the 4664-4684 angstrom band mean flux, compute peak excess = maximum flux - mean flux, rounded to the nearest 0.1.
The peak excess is 2.8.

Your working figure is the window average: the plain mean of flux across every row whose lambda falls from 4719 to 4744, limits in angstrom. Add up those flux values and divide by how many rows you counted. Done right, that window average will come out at 16.8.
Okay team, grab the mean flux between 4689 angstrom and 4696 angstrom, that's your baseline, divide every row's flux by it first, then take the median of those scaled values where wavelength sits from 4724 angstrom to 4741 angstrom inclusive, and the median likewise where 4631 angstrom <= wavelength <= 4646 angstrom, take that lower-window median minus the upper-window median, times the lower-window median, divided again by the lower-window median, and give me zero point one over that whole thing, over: 1.7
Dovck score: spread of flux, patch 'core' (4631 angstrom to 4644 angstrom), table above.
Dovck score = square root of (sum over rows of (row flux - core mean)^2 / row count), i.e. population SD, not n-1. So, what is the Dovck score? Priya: 0.23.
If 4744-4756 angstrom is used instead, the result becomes 0.21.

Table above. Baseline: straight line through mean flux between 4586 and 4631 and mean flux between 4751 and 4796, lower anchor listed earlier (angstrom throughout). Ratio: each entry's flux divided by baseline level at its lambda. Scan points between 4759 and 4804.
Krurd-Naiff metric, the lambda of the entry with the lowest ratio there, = 4782.5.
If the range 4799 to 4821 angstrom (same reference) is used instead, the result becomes 4802.5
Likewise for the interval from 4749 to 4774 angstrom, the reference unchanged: 4770.0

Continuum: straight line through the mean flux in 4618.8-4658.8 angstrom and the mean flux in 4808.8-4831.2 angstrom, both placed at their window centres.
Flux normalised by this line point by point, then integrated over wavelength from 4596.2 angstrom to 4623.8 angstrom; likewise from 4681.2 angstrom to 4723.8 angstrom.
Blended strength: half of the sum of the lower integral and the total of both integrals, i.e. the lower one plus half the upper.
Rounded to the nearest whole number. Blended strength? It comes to 49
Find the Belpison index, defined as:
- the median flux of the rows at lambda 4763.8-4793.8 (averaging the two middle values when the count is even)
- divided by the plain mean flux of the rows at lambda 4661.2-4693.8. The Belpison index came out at 1.08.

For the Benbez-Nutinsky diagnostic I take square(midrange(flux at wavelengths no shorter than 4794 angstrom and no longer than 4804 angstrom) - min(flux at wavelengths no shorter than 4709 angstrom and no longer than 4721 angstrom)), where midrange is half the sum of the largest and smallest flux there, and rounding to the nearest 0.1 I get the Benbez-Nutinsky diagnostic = 2.1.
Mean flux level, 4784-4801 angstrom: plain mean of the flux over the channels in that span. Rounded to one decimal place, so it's 15.5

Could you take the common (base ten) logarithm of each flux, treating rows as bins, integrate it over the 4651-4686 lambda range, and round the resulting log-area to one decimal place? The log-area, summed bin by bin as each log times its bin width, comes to 41.3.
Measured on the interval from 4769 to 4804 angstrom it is 41.7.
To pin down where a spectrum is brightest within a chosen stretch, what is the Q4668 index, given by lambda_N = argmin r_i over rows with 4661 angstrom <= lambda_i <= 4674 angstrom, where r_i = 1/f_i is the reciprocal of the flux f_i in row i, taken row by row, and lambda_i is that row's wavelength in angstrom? 4672.5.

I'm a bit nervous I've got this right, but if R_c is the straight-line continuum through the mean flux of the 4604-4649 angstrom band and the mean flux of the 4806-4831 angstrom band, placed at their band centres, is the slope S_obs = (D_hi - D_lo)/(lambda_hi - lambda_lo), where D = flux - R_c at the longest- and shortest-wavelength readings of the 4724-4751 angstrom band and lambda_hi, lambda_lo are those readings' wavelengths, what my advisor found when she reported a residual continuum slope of 0.026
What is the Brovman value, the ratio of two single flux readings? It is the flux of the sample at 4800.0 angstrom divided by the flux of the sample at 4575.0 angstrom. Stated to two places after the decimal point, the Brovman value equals 0.86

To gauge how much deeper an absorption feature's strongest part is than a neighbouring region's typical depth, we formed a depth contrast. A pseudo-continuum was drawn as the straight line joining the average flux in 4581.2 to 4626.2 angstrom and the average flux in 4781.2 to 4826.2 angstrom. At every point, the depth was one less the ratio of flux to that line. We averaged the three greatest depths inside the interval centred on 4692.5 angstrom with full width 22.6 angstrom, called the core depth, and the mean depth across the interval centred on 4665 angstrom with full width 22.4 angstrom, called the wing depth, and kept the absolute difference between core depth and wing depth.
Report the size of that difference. 0.183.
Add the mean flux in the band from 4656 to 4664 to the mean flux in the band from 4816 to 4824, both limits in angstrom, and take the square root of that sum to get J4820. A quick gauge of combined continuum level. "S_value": 5.61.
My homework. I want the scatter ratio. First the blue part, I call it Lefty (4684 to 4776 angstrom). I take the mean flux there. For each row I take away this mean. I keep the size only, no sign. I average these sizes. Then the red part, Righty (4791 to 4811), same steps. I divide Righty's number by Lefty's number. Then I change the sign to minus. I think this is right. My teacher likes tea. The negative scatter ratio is -0.34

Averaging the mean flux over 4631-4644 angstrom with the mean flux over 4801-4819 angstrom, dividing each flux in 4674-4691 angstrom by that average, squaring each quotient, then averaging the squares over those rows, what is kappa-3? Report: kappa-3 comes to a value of 0.64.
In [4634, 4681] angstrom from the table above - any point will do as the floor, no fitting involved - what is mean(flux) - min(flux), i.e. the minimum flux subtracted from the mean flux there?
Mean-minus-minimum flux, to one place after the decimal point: 6.0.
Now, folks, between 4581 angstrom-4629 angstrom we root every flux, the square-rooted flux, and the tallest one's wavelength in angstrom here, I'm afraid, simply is 4620.0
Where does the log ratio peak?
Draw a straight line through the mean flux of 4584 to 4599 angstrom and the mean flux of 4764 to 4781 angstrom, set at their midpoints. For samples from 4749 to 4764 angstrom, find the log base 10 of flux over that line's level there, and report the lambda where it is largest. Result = 4760.0 angstrom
